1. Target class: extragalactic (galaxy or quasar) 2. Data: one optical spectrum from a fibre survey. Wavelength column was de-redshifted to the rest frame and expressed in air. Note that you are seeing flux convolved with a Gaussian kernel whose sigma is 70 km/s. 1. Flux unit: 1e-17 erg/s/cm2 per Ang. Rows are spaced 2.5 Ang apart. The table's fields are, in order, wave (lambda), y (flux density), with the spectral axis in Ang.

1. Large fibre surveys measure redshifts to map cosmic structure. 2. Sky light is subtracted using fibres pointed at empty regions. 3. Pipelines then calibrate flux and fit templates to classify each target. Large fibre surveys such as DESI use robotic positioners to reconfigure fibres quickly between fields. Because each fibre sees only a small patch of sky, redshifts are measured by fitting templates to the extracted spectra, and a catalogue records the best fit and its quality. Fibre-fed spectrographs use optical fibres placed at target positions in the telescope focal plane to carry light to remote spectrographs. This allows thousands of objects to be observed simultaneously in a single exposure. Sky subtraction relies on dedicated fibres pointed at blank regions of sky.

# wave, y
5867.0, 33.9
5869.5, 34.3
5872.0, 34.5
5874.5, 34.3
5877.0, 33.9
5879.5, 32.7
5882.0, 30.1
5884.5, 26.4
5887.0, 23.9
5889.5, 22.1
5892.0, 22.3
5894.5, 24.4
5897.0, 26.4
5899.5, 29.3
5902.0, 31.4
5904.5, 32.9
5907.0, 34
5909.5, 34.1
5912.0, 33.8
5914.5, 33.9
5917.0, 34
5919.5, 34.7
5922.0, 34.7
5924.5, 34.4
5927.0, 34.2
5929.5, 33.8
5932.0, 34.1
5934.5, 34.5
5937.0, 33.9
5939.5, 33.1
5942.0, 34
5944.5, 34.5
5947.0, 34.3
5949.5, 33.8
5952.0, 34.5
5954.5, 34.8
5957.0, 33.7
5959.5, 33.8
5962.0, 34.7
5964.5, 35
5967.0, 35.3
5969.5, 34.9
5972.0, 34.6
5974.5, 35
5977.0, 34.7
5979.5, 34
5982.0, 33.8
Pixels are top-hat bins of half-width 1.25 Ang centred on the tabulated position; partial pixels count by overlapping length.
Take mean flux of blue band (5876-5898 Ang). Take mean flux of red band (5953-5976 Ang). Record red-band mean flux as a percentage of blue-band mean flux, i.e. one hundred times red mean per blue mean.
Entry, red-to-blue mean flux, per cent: 129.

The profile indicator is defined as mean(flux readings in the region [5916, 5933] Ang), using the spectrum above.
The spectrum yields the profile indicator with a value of 34.3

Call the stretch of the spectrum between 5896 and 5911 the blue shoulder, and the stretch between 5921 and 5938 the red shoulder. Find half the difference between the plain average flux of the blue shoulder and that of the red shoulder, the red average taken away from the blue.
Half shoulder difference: -1.4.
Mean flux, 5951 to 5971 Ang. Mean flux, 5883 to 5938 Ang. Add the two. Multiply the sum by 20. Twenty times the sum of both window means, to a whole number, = 1313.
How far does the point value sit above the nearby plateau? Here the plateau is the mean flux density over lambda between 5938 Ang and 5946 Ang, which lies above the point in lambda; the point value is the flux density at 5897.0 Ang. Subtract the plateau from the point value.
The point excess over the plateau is -7.5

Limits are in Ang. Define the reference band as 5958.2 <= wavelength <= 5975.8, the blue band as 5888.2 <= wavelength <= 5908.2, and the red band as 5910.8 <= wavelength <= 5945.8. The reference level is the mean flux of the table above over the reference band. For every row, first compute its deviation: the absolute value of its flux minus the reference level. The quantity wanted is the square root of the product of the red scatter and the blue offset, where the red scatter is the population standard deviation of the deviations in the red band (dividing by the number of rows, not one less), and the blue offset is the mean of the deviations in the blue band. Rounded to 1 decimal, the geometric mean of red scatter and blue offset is 1.7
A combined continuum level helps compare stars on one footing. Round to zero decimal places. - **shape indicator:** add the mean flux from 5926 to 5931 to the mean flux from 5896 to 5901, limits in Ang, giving 62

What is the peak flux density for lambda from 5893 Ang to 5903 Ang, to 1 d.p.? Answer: 31.4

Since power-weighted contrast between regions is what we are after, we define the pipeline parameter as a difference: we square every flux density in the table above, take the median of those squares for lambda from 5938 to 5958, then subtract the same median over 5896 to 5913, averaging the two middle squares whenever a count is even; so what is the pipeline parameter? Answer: 84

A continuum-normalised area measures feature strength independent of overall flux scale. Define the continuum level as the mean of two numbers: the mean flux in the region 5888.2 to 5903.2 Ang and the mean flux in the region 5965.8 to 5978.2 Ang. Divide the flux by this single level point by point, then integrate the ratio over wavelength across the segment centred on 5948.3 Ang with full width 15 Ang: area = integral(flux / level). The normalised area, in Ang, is 16.9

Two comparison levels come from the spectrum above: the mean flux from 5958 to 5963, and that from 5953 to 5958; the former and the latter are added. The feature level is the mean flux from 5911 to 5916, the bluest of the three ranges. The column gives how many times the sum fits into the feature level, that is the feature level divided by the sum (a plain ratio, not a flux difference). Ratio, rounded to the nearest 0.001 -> 0.494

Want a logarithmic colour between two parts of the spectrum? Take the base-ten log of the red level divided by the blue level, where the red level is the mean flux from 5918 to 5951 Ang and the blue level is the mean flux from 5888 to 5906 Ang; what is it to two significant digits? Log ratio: 0.10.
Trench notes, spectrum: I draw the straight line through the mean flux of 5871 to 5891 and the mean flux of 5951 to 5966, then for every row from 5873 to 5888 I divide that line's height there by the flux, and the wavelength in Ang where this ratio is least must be 5874.5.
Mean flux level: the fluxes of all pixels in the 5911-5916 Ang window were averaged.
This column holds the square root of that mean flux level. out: 5.82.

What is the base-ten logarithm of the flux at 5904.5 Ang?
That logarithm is 1.52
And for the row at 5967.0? 1.55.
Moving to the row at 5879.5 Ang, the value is 1.51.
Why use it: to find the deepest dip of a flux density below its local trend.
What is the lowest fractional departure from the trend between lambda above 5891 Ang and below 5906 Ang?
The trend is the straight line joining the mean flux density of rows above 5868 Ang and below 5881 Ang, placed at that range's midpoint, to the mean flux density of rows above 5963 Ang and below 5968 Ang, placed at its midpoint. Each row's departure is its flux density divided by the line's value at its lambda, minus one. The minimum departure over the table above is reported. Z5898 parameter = -0.35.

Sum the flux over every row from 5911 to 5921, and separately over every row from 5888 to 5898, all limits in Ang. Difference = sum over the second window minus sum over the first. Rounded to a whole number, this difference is -41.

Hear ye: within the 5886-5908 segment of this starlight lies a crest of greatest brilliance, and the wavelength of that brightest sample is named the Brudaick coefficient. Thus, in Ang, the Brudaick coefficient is 5907.0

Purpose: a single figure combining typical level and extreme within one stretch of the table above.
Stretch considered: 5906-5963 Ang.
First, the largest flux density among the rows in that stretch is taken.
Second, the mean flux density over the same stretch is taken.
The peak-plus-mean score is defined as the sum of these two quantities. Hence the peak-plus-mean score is 68.9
